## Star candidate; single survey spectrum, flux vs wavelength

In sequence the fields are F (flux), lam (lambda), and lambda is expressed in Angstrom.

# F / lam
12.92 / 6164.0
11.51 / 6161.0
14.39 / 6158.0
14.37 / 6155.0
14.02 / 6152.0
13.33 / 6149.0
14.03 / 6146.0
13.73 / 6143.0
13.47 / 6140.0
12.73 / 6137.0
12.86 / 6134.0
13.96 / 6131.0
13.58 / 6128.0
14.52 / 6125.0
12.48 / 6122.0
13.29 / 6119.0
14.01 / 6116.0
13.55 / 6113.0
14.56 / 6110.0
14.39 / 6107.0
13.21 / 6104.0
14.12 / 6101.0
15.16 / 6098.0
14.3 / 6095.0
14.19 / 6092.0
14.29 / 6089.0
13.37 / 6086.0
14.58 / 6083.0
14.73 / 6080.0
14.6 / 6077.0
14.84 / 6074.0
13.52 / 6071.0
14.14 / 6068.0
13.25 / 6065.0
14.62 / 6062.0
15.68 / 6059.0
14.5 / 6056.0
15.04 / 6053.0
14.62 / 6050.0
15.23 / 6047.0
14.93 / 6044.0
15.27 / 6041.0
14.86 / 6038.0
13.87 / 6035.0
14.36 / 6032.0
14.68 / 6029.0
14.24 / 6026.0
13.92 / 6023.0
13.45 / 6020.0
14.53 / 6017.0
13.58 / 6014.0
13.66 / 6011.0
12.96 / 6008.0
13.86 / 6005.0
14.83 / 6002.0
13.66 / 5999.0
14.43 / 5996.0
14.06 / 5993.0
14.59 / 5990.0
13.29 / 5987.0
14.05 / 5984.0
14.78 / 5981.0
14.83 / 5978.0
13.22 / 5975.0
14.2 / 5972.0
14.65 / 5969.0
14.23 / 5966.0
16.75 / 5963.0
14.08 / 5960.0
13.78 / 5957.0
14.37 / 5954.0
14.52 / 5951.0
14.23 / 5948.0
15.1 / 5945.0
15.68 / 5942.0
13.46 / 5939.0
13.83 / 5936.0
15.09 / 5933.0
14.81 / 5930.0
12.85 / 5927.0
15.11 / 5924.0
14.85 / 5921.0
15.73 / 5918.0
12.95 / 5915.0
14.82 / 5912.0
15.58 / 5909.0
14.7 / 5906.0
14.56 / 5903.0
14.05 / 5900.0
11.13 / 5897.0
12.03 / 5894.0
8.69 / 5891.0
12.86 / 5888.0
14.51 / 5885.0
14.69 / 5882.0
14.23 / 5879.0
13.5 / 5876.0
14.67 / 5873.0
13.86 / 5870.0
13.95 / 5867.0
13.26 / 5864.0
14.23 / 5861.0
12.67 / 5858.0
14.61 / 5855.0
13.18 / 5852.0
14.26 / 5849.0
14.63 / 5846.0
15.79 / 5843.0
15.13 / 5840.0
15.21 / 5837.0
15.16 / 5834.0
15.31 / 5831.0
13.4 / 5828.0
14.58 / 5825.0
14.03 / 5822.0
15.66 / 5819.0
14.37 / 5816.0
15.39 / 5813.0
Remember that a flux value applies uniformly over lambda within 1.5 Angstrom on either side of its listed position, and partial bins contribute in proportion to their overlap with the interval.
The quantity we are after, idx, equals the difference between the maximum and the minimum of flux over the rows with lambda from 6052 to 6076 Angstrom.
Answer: 2.4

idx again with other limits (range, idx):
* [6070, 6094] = 1.5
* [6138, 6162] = 2.9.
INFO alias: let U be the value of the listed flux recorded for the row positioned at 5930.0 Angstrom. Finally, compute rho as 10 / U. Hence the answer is 0.68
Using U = 14.81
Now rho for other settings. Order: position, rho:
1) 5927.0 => 0.78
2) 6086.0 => 0.75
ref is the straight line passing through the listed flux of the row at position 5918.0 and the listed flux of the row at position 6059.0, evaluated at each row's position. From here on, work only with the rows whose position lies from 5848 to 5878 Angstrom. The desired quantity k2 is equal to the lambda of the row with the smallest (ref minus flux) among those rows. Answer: 5873.0 Angstrom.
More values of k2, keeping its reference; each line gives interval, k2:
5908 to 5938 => 5918.0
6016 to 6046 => 6041.0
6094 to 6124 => 6098.0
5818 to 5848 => 5843.0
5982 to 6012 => 6002.0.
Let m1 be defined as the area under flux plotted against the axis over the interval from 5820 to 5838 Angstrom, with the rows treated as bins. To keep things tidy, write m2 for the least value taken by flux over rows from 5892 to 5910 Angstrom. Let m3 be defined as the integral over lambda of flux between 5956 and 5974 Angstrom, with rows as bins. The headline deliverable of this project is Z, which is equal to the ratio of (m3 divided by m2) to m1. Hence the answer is 0.090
